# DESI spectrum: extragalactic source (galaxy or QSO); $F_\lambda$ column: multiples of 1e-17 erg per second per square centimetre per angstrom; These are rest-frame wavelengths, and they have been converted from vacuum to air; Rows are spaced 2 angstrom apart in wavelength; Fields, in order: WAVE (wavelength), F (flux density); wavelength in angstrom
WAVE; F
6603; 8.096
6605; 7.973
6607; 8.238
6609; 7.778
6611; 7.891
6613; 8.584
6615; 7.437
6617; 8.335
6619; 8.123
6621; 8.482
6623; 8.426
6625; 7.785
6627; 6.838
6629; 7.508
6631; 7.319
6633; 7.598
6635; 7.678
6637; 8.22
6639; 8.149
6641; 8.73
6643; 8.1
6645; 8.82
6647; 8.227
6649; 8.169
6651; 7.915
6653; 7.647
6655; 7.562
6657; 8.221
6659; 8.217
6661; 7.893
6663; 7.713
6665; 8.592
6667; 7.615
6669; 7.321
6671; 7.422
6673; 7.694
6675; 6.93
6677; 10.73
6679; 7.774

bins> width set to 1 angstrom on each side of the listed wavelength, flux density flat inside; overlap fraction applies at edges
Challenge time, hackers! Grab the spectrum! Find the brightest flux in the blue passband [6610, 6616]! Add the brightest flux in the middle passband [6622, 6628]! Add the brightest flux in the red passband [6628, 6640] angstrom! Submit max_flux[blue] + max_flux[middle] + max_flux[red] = 25.23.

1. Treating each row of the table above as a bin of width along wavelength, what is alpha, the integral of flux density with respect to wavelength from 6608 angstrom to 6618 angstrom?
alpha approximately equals 80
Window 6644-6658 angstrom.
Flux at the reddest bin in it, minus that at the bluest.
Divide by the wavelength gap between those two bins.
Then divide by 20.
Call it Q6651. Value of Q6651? -0.0025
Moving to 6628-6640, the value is 0.0032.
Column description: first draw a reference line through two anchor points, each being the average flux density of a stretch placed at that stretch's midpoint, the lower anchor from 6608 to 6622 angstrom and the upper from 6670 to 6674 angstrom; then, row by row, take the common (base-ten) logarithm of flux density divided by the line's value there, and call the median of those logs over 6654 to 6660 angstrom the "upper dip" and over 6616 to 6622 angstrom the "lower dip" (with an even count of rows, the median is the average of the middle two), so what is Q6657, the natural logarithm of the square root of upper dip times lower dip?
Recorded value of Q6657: -3.91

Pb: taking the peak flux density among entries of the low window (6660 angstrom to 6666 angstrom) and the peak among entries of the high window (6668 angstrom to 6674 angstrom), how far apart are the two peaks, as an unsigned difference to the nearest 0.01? 0.90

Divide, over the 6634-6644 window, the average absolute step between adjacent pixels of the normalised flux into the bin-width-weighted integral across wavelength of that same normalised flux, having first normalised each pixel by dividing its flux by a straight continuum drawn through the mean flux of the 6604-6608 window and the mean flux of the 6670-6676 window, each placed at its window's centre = 179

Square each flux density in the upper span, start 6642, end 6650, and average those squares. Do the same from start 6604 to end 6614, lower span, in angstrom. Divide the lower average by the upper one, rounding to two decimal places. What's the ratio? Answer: 0.94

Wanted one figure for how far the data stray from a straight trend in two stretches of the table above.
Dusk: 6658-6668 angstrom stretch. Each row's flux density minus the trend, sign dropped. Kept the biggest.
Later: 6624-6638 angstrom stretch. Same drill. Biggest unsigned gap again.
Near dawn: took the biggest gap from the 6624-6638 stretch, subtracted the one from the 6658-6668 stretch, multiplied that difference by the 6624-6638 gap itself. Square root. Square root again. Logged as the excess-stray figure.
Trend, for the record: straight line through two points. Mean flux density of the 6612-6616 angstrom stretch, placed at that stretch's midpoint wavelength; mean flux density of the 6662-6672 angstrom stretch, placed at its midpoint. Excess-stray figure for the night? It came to 0.73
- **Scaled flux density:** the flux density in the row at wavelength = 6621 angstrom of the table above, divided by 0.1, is 84.8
